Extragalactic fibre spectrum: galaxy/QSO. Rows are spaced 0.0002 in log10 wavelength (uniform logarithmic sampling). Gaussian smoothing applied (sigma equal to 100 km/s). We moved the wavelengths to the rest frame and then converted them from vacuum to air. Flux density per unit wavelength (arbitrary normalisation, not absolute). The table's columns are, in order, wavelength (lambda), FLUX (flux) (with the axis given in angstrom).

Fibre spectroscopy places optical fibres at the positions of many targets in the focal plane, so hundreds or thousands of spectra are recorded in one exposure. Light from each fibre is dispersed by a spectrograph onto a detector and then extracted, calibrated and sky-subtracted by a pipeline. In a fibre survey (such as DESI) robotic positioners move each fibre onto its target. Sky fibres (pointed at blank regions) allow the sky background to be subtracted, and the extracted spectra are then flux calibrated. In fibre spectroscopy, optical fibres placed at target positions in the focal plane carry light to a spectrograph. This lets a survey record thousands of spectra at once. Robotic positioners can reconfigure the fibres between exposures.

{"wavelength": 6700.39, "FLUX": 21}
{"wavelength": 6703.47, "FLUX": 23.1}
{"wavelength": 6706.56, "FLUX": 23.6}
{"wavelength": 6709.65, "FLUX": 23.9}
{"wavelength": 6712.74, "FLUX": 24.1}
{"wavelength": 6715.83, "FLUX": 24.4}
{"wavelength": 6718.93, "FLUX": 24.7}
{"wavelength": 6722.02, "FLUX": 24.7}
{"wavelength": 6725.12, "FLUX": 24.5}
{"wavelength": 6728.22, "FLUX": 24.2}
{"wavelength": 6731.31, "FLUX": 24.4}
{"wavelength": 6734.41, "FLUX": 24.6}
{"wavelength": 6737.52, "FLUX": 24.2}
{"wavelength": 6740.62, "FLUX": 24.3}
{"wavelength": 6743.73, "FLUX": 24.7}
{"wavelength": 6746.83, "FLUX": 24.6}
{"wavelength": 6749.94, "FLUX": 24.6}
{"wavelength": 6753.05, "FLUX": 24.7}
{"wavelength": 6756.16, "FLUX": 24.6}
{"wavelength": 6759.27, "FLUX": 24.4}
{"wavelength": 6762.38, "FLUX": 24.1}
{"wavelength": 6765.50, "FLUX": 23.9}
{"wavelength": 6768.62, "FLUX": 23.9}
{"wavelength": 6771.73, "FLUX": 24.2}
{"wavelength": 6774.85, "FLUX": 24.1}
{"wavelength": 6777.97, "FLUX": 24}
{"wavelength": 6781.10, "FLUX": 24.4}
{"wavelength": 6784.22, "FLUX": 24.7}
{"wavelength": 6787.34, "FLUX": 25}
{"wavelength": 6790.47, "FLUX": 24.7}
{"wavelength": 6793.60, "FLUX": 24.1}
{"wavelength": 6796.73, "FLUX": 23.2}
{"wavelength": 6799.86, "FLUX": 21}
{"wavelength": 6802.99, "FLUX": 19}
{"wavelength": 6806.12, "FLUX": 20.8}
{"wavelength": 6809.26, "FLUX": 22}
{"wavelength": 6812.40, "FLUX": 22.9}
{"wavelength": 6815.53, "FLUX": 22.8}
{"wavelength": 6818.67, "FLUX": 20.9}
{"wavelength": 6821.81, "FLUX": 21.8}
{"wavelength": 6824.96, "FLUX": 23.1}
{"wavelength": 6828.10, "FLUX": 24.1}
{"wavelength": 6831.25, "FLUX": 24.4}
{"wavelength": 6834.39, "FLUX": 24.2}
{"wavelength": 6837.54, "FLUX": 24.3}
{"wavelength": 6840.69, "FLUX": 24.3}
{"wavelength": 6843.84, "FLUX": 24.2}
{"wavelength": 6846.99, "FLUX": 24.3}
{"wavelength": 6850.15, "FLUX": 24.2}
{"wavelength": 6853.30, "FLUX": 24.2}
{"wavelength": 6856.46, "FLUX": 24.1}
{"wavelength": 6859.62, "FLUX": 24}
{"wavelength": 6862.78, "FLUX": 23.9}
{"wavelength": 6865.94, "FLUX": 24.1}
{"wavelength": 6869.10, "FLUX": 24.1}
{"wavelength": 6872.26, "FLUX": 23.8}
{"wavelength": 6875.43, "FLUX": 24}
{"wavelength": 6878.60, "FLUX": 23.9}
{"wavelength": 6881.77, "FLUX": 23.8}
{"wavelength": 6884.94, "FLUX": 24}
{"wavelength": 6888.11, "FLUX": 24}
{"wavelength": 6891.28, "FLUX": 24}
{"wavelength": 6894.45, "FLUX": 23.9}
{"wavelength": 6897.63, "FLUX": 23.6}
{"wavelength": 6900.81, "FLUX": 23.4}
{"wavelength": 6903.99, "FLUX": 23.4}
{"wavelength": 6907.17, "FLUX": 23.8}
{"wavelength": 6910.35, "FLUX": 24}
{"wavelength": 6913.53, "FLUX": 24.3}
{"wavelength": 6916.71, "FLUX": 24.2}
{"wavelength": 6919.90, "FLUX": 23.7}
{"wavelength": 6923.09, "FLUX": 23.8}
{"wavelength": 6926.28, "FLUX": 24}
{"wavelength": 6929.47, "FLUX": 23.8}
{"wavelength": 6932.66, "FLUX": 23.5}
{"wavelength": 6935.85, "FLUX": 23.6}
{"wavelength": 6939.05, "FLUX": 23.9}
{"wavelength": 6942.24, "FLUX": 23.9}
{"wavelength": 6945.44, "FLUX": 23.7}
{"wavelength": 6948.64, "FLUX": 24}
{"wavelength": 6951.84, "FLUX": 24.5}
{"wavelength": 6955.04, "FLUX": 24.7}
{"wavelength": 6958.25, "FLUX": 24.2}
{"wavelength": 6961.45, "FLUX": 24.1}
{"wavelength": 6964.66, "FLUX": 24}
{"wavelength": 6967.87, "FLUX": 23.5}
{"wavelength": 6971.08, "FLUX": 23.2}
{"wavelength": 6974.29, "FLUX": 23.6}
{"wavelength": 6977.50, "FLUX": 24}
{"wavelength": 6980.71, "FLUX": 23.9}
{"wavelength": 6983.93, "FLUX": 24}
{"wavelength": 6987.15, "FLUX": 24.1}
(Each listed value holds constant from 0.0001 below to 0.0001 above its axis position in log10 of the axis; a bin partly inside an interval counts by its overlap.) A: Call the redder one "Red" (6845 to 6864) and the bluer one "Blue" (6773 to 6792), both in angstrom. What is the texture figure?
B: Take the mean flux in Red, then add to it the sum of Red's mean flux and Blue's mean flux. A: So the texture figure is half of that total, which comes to 36.4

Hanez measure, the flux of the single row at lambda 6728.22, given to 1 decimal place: 24.2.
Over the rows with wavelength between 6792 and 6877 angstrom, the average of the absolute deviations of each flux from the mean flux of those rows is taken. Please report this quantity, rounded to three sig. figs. 1.11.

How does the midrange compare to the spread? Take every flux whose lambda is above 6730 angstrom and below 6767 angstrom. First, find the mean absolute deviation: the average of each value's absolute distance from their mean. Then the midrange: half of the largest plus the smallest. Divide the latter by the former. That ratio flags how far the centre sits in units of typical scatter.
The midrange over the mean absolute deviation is 117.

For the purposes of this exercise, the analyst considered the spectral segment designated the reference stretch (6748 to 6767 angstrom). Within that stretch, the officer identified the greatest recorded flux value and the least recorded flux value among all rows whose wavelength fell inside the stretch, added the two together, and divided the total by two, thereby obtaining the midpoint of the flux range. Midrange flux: 24.3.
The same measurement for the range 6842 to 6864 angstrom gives 24.1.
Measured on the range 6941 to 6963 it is 24.2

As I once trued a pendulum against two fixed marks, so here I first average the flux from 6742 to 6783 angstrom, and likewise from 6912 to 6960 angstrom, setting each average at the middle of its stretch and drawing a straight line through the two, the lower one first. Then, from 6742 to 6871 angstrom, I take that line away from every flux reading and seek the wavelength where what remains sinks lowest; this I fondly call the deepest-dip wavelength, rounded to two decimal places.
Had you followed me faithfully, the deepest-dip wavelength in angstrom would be 6802.99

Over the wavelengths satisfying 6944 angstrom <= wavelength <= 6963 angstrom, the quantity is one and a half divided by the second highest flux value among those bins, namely 0.0612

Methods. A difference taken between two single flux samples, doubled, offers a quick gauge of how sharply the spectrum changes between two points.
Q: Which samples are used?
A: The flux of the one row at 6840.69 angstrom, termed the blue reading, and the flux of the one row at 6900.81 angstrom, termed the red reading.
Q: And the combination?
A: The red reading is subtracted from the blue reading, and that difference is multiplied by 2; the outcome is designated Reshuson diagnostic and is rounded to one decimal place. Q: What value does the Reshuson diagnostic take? 1.8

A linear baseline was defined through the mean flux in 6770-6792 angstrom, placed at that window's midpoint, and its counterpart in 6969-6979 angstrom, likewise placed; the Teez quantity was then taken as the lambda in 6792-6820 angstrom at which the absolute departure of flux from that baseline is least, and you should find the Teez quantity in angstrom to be 6793.60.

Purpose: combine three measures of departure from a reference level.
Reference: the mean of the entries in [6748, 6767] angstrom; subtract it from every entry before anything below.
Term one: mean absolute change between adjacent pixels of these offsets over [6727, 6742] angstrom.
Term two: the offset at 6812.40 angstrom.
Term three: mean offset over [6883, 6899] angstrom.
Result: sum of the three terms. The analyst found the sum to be -1.7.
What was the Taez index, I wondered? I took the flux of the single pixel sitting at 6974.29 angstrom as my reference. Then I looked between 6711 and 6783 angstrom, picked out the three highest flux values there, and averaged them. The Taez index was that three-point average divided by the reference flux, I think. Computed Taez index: 1.05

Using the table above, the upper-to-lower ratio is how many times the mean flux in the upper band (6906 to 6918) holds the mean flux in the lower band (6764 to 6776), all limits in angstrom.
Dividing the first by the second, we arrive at 1.00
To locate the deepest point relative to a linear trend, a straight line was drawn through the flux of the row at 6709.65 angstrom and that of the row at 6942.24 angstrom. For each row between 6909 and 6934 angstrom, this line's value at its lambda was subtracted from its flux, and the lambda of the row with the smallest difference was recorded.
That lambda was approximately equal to 6932.66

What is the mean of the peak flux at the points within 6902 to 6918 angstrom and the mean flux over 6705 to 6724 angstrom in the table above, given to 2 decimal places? 24.27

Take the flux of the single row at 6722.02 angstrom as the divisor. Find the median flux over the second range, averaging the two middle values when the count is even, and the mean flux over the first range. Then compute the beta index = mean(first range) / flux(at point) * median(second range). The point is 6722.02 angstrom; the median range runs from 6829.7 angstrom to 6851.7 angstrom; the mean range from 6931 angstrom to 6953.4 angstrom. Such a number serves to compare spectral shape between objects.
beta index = 23.5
